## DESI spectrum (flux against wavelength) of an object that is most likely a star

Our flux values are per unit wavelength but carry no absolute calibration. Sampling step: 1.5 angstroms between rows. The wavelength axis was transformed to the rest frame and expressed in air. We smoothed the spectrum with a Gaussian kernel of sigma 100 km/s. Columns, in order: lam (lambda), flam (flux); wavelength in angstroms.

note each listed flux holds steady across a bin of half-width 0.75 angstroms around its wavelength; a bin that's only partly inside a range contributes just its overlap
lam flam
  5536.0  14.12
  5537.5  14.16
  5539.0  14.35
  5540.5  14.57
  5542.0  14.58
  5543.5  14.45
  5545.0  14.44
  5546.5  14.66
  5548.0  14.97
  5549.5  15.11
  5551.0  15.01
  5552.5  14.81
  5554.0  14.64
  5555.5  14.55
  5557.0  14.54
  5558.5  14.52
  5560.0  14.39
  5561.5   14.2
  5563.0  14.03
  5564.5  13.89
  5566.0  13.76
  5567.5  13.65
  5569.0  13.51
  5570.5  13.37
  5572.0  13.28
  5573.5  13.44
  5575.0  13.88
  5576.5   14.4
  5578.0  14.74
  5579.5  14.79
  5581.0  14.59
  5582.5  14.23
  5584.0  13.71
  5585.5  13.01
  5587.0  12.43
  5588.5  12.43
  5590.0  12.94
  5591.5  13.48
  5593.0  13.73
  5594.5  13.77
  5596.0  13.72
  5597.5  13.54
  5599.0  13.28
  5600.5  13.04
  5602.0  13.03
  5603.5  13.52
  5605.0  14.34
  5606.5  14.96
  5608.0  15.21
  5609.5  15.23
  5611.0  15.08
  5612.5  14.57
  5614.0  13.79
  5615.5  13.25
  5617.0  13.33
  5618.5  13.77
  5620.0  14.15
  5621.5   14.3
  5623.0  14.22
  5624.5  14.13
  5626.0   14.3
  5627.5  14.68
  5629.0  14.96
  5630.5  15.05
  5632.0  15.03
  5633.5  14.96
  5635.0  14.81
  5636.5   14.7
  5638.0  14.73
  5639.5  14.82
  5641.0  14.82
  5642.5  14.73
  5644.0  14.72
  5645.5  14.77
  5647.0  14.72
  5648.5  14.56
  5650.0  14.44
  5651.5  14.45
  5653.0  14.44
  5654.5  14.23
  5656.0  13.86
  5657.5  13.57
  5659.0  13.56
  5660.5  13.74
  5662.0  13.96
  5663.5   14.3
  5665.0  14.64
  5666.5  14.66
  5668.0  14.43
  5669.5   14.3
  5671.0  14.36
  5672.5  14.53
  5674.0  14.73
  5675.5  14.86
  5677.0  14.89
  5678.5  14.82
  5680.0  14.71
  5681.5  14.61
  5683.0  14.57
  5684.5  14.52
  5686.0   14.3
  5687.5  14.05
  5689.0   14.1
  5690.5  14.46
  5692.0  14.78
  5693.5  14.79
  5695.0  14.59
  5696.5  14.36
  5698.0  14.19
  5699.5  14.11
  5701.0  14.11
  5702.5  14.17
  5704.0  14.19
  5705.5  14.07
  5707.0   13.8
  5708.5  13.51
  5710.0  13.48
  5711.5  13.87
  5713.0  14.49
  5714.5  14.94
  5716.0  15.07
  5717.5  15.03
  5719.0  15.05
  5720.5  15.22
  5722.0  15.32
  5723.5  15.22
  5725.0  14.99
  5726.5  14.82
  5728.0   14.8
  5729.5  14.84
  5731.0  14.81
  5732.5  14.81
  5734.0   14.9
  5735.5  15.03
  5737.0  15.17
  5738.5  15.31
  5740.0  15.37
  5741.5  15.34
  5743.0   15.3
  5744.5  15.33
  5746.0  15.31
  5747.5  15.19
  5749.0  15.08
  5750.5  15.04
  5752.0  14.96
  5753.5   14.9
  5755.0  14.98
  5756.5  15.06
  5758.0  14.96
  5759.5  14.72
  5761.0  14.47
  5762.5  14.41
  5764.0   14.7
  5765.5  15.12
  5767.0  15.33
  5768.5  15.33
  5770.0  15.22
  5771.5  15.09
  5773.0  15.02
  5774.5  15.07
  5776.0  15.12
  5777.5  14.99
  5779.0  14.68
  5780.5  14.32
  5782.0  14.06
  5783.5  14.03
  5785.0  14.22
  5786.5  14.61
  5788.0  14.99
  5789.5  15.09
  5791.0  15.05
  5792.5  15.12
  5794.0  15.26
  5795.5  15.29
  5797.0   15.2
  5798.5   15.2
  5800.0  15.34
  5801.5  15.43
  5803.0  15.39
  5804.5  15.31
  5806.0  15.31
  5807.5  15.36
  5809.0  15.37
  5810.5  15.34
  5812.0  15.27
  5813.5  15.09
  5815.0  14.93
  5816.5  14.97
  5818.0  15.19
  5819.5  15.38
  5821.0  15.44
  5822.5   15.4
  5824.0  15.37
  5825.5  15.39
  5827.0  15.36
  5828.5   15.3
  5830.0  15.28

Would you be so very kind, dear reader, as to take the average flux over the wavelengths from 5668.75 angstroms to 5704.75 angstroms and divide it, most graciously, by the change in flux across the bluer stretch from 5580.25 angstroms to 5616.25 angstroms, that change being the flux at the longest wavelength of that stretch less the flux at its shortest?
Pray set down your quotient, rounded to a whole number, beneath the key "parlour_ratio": -11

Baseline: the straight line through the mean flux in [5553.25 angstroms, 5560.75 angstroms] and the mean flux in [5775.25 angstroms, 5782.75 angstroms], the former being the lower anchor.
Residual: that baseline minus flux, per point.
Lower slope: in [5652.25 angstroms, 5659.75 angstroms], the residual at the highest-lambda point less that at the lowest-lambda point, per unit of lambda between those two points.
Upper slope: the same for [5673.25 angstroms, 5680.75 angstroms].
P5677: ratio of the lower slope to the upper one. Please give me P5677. 39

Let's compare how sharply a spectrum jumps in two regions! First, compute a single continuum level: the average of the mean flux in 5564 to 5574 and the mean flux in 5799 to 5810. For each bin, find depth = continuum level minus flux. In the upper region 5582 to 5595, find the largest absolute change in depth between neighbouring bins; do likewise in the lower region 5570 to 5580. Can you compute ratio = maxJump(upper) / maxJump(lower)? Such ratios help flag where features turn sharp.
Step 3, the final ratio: 1.3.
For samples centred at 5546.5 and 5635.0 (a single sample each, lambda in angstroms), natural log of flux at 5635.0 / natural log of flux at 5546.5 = 1.00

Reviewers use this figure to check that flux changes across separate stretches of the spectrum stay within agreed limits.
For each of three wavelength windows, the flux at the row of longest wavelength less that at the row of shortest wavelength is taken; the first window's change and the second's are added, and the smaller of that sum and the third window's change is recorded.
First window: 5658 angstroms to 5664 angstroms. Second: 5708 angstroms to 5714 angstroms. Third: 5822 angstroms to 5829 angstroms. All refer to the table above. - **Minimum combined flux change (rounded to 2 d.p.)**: -0.10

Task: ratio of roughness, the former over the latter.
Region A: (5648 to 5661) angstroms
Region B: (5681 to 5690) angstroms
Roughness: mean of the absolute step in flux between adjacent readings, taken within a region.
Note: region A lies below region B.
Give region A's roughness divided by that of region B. 1.2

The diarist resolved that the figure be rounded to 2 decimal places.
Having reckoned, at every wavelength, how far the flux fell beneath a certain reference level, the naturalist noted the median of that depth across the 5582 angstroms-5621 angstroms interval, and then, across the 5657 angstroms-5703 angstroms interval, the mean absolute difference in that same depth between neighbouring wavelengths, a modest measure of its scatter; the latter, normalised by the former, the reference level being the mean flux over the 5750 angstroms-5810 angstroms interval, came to 0.12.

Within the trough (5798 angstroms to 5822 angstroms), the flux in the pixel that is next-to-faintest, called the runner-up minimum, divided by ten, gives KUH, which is 1.50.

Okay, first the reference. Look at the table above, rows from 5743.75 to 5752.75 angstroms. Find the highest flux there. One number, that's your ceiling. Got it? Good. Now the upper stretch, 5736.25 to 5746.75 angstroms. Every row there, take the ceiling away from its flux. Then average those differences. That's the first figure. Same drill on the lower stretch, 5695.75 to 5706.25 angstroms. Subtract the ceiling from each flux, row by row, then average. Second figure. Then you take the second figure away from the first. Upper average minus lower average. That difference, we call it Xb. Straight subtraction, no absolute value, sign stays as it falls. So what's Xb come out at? 1.1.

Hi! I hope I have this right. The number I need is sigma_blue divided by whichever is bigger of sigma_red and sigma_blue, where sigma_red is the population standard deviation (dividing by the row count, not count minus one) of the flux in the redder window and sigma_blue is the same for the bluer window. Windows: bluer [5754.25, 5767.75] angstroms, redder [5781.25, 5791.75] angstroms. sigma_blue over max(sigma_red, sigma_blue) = 0.66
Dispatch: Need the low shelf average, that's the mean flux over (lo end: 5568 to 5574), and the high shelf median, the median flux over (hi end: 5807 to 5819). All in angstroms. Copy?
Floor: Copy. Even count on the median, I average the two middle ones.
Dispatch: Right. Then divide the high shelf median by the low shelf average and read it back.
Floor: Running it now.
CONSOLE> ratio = 1.14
